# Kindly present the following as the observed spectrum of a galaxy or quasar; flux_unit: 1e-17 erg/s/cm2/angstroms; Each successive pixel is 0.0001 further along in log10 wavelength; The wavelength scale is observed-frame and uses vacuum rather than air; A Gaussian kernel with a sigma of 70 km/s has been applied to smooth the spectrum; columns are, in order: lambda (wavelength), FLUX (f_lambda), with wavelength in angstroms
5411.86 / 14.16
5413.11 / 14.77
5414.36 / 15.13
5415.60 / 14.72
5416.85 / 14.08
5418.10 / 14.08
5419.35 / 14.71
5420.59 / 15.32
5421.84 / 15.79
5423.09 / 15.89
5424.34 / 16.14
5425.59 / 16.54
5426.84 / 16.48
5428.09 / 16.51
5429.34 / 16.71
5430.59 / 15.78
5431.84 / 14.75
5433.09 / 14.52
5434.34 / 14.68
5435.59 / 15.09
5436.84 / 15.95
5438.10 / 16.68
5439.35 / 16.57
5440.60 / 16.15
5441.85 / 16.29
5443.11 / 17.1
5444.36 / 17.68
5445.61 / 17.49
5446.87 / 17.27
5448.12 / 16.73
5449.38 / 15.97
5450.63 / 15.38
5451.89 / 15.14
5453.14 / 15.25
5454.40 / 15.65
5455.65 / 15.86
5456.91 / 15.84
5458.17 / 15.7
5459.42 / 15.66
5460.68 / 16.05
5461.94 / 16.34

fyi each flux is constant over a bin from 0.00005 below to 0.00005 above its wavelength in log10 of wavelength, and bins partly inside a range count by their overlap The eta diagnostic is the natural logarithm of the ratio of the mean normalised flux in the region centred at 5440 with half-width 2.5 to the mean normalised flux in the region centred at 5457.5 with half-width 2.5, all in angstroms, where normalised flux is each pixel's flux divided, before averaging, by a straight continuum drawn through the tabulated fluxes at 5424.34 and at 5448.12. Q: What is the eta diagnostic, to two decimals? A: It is 0.07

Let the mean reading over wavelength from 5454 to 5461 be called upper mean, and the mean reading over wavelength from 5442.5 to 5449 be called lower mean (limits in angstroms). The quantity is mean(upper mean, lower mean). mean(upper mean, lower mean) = 16.5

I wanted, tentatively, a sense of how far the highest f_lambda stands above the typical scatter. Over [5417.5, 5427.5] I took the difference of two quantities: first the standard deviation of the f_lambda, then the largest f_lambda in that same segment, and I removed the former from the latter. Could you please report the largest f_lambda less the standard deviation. 15.7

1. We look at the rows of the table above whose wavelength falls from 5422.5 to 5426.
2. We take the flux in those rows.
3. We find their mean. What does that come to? 16.2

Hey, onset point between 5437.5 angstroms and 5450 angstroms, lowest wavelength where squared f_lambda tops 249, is 5438.10 angstroms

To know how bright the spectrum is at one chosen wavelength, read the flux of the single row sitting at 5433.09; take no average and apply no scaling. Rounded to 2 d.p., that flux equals 14.52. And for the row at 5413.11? 14.77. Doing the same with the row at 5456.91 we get 15.84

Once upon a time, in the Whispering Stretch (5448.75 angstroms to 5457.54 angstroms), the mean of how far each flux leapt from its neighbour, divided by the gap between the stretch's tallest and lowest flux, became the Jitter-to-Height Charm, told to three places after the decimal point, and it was 0.315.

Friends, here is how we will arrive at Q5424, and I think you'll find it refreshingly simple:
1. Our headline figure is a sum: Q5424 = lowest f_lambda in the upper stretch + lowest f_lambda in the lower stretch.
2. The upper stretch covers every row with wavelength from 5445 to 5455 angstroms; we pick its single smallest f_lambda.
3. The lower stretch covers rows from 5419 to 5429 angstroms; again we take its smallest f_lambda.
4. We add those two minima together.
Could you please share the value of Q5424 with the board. 29.85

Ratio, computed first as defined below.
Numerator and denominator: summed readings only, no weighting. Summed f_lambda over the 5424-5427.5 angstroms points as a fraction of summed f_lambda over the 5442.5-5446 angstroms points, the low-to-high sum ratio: 0.94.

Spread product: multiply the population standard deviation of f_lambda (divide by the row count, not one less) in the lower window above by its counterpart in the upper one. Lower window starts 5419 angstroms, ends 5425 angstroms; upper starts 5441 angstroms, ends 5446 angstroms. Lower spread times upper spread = 0.27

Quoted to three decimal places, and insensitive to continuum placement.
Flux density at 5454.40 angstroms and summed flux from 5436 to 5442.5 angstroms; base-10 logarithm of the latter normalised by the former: 0.717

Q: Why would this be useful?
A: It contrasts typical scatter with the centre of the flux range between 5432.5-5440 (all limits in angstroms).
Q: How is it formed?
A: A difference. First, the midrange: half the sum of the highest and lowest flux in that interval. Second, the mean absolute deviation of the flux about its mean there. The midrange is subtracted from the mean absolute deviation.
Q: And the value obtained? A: -14.8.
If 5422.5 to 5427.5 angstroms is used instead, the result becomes -16.0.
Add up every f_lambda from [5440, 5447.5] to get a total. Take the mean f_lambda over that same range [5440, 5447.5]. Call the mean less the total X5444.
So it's -85.0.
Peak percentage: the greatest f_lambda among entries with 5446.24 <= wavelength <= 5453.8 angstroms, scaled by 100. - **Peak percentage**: 1727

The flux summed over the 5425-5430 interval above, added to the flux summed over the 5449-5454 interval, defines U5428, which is 128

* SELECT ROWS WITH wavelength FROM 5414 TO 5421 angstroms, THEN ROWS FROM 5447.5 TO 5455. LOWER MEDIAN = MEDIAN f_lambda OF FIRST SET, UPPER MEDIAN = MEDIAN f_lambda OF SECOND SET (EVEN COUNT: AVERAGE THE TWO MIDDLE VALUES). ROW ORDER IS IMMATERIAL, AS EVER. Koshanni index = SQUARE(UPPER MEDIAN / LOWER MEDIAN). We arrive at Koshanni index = 1.11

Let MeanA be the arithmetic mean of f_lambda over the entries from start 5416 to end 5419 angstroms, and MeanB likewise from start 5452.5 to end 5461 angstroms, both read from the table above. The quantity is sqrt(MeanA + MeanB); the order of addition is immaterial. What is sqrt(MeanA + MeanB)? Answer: 5.46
